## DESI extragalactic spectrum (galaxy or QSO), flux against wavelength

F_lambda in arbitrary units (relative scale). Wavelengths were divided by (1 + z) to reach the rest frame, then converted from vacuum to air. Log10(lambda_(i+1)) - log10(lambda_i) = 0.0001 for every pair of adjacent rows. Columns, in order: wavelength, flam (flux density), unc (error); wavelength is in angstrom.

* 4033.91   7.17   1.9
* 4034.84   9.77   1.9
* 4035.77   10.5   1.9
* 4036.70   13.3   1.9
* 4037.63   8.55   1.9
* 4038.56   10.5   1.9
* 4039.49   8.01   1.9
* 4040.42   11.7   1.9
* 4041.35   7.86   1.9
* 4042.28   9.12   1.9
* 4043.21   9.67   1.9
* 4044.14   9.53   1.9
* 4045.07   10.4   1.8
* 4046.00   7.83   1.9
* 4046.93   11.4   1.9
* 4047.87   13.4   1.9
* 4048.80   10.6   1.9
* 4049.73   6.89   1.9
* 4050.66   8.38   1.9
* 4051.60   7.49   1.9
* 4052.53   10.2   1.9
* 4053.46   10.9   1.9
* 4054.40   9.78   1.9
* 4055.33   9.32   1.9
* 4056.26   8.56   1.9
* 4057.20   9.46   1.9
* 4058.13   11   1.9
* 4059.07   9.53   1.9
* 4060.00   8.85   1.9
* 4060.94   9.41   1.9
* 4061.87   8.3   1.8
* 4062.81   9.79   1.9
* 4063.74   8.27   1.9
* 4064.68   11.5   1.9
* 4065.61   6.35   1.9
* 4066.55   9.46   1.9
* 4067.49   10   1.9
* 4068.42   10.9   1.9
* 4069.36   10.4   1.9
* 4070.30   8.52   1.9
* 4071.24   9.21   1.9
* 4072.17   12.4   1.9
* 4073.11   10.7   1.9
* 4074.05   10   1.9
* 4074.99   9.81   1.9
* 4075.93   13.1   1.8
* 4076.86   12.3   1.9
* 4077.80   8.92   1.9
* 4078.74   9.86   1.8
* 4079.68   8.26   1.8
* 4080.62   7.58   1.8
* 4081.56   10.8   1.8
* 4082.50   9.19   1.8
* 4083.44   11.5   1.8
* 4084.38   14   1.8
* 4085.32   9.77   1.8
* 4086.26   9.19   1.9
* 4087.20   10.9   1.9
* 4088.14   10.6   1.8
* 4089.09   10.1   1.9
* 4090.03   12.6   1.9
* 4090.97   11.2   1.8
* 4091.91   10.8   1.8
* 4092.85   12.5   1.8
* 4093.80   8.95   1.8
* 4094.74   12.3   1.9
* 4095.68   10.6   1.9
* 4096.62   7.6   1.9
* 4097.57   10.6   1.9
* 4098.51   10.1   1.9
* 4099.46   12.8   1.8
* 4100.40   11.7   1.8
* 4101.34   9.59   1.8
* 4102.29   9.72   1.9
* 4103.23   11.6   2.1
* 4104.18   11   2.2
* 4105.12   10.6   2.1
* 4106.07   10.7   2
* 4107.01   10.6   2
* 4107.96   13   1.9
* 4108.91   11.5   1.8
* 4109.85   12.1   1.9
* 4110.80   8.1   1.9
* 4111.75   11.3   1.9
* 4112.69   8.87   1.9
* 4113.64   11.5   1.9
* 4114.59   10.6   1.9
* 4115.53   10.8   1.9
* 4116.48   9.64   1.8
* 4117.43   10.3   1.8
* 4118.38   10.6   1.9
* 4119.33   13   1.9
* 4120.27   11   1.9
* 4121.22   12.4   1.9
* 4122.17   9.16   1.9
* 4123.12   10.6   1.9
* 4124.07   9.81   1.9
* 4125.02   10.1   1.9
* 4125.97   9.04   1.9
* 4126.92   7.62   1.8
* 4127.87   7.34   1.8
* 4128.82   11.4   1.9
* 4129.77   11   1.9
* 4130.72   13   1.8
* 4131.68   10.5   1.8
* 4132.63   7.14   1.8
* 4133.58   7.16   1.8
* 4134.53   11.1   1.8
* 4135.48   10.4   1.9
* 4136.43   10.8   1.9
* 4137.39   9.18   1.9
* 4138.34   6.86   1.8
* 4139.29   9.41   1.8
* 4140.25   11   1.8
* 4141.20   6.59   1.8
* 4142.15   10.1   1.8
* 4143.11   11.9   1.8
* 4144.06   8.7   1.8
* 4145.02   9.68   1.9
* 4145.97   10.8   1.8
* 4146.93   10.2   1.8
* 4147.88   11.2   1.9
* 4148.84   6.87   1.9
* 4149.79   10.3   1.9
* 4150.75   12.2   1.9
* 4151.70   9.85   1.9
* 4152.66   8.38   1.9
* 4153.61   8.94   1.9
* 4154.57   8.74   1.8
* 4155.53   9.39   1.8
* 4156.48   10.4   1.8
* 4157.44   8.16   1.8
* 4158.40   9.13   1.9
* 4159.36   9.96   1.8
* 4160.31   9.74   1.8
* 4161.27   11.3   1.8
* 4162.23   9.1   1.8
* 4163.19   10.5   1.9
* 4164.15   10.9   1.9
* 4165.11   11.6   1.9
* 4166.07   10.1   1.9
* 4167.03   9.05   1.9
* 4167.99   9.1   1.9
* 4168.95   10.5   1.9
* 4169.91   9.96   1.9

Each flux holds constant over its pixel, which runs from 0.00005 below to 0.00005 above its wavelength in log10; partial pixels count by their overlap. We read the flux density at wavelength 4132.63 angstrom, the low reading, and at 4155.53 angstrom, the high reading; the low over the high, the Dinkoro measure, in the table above 0.76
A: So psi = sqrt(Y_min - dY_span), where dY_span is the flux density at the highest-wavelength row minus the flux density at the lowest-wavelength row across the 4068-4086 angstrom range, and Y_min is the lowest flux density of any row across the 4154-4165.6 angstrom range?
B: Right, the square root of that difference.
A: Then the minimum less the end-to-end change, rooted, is 3.0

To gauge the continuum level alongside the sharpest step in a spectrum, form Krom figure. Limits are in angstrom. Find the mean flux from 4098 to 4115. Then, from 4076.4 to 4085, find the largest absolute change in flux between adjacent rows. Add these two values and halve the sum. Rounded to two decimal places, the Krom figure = 7.12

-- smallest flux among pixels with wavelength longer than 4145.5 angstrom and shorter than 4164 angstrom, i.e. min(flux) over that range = 6.87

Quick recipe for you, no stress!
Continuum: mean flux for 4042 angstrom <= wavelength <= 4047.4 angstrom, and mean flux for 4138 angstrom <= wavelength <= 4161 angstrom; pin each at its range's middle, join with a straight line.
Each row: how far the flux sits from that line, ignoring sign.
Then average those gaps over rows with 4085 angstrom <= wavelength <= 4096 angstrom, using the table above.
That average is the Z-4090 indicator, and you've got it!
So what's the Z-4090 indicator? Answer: 1.37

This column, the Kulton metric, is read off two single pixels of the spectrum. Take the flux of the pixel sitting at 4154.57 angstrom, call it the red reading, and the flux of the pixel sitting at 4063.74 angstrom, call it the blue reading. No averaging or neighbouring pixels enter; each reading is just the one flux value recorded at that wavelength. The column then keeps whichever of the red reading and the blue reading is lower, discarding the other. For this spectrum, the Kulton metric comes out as 8.3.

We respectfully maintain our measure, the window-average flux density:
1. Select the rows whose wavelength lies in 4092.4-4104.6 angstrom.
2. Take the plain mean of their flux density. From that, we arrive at 10.7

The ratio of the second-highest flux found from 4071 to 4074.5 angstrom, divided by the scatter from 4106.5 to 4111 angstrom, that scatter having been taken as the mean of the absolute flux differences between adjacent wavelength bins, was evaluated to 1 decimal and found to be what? 5.0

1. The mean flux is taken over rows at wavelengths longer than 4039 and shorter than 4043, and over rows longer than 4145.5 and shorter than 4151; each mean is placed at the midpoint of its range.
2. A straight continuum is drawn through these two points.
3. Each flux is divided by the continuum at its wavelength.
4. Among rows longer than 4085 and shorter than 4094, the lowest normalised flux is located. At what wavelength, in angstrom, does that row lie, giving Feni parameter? 4093.80 angstrom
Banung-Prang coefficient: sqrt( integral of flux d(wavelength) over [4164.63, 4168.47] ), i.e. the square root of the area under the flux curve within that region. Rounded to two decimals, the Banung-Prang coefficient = 6.18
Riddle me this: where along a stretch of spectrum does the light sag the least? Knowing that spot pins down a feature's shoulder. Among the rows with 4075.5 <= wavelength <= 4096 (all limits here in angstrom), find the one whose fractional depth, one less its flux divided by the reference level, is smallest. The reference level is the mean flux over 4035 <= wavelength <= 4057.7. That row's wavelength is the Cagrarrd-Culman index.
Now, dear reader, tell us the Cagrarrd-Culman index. 4084.38 angstrom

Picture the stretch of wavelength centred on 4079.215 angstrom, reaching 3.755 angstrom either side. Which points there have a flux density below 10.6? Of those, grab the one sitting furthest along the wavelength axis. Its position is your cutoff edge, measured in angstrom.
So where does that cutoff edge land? 4082.50 angstrom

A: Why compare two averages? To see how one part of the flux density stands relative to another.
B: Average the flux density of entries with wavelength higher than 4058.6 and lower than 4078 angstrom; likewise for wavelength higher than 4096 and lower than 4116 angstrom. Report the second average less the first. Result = 0.8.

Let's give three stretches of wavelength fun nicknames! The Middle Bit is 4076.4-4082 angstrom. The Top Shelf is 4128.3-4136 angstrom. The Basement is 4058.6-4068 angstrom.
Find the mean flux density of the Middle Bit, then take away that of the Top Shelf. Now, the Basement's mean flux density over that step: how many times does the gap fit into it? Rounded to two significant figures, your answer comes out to -15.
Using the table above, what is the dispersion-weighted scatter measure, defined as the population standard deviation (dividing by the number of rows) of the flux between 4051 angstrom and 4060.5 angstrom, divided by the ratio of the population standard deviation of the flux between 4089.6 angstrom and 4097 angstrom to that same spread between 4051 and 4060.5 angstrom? 0.61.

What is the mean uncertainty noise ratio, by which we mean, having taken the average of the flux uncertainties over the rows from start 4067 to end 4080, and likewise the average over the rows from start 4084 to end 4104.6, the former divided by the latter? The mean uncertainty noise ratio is 1.00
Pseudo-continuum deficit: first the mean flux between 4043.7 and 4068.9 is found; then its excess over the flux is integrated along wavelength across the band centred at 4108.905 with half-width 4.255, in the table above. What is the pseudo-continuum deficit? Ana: -10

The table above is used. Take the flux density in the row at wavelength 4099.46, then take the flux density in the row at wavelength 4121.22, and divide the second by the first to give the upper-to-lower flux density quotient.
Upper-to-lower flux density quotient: 0.97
